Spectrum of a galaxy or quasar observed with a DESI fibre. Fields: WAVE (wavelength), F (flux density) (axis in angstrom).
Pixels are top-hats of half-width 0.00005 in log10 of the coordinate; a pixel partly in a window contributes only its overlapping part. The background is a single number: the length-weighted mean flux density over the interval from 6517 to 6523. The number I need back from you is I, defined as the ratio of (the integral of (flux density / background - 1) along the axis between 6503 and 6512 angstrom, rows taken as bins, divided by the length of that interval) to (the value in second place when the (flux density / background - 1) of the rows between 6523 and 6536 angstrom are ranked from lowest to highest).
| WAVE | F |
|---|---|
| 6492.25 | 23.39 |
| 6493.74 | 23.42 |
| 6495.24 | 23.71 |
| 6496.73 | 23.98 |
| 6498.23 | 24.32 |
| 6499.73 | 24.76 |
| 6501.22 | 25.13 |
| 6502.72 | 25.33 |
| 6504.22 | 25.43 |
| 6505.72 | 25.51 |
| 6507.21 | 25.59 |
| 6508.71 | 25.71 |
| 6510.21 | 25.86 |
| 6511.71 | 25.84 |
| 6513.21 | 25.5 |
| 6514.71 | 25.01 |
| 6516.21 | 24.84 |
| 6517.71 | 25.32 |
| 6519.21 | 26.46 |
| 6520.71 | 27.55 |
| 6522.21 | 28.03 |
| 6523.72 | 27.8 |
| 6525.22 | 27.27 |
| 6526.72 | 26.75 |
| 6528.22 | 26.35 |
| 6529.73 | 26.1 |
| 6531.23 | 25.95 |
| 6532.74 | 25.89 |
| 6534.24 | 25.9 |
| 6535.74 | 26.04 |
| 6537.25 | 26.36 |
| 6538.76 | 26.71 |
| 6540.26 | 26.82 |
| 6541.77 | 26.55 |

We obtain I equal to 1.3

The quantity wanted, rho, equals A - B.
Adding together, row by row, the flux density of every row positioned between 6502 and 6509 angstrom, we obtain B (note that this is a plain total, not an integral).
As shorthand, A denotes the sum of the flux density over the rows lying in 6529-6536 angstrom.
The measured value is 2.3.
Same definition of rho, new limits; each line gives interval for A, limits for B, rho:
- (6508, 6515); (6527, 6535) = -2.3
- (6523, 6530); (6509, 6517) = 7.2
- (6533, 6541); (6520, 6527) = -5.6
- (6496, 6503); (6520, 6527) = -13.9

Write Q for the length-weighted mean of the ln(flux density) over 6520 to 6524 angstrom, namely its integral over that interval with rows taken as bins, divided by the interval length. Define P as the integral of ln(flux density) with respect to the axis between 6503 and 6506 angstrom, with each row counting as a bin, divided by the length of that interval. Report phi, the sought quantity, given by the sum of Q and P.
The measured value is 6.55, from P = 3.23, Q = 3.32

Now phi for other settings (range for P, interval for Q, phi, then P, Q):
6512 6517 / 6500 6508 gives 6.46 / 3.23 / 3.24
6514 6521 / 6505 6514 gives 6.49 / 3.25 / 3.25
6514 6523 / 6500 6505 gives 6.49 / 3.26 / 3.23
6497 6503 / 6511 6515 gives 6.45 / 3.21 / 3.24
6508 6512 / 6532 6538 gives 6.51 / 3.25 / 3.26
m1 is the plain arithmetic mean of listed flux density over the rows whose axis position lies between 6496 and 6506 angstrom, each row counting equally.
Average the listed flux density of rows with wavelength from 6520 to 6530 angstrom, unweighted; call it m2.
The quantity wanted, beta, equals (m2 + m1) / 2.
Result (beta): 26.0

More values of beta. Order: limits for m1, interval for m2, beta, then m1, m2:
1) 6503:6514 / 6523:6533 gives 26.1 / 25.6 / 26.6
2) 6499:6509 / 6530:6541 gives 25.8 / 25.4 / 26.2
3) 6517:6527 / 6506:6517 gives 26.3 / 27.0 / 25.5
